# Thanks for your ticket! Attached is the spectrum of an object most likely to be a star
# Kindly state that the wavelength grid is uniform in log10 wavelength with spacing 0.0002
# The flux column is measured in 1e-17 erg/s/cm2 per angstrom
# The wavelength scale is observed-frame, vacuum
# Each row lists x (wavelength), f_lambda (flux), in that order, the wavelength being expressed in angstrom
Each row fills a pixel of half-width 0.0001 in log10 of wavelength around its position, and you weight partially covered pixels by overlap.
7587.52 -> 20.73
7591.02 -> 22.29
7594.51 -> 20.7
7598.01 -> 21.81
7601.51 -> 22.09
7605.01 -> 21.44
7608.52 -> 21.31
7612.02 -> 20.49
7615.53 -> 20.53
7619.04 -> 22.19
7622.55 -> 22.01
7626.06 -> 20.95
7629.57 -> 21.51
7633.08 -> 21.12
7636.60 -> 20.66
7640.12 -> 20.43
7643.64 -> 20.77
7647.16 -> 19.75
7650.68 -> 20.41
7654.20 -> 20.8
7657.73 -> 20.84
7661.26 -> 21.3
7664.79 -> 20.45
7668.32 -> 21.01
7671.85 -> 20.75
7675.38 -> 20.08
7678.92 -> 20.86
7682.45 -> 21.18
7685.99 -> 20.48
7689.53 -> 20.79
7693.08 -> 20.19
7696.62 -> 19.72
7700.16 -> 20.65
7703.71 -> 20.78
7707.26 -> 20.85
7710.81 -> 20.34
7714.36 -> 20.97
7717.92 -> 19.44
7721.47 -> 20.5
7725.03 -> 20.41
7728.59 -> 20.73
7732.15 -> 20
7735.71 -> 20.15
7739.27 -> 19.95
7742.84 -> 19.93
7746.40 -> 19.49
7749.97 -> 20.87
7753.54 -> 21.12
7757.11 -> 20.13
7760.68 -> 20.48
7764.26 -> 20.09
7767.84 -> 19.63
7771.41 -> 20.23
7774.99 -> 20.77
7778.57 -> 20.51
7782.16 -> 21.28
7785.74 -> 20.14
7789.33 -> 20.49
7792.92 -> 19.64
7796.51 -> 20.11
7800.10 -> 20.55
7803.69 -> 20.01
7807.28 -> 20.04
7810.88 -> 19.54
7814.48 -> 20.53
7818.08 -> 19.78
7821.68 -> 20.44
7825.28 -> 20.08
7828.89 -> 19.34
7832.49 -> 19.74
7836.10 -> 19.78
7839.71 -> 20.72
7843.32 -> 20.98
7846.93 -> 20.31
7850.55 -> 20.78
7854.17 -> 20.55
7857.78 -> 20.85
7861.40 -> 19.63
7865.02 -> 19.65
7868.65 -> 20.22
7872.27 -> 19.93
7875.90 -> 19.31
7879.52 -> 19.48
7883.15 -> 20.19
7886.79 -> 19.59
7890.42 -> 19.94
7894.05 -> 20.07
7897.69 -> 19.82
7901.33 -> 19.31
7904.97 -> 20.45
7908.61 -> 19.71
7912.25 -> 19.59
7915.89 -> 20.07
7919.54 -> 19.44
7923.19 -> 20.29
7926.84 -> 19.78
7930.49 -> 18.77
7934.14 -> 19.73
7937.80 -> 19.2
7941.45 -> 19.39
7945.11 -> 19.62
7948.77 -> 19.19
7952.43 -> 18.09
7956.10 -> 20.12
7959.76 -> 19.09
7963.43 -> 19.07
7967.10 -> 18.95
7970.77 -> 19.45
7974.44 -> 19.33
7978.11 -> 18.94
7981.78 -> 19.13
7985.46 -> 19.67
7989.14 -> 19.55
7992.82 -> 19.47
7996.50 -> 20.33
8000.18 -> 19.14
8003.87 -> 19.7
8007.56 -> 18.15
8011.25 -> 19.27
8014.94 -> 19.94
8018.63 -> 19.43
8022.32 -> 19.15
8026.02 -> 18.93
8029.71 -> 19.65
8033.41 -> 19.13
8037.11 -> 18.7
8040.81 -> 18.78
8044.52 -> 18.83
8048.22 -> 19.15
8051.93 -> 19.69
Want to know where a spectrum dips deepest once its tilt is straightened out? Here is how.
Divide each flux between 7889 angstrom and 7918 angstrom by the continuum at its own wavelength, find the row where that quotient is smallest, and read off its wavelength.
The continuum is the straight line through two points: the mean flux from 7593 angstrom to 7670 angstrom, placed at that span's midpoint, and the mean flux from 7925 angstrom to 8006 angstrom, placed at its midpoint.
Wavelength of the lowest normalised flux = 7901.33 angstrom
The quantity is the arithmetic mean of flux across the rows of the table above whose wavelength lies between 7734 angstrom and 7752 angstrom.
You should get 20.1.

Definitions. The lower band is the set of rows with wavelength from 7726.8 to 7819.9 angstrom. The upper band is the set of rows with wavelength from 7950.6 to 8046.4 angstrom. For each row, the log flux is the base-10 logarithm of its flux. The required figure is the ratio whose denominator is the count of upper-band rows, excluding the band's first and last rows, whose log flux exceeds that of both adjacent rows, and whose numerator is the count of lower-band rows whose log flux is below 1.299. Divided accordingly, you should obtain 0.7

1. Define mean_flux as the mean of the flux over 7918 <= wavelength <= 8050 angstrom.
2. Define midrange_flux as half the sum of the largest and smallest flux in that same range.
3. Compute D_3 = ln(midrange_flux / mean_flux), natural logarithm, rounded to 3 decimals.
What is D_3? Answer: -0.004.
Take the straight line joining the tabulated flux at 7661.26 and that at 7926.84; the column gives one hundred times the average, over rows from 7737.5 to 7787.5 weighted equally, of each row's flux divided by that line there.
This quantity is 98.1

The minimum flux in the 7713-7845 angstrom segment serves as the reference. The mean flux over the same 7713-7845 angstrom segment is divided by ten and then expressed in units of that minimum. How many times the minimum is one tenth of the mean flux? 0.105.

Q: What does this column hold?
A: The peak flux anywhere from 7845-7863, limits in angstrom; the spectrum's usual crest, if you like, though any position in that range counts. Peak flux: 20.85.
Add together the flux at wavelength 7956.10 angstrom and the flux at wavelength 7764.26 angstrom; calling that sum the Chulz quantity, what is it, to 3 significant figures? 40.2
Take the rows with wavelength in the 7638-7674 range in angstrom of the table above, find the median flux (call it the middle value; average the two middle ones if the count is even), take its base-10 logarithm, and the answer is 1.32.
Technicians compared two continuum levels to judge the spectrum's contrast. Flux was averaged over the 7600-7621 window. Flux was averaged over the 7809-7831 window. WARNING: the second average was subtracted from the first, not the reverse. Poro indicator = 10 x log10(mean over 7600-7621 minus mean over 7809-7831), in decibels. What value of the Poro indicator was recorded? 1.4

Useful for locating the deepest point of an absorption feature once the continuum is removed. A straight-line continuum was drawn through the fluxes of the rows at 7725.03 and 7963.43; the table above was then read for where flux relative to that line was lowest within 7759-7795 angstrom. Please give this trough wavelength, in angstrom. 7767.84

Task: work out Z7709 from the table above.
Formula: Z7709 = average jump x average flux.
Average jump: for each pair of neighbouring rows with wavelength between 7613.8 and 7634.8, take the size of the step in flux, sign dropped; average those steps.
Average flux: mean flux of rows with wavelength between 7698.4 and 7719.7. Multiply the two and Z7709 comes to 15.8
